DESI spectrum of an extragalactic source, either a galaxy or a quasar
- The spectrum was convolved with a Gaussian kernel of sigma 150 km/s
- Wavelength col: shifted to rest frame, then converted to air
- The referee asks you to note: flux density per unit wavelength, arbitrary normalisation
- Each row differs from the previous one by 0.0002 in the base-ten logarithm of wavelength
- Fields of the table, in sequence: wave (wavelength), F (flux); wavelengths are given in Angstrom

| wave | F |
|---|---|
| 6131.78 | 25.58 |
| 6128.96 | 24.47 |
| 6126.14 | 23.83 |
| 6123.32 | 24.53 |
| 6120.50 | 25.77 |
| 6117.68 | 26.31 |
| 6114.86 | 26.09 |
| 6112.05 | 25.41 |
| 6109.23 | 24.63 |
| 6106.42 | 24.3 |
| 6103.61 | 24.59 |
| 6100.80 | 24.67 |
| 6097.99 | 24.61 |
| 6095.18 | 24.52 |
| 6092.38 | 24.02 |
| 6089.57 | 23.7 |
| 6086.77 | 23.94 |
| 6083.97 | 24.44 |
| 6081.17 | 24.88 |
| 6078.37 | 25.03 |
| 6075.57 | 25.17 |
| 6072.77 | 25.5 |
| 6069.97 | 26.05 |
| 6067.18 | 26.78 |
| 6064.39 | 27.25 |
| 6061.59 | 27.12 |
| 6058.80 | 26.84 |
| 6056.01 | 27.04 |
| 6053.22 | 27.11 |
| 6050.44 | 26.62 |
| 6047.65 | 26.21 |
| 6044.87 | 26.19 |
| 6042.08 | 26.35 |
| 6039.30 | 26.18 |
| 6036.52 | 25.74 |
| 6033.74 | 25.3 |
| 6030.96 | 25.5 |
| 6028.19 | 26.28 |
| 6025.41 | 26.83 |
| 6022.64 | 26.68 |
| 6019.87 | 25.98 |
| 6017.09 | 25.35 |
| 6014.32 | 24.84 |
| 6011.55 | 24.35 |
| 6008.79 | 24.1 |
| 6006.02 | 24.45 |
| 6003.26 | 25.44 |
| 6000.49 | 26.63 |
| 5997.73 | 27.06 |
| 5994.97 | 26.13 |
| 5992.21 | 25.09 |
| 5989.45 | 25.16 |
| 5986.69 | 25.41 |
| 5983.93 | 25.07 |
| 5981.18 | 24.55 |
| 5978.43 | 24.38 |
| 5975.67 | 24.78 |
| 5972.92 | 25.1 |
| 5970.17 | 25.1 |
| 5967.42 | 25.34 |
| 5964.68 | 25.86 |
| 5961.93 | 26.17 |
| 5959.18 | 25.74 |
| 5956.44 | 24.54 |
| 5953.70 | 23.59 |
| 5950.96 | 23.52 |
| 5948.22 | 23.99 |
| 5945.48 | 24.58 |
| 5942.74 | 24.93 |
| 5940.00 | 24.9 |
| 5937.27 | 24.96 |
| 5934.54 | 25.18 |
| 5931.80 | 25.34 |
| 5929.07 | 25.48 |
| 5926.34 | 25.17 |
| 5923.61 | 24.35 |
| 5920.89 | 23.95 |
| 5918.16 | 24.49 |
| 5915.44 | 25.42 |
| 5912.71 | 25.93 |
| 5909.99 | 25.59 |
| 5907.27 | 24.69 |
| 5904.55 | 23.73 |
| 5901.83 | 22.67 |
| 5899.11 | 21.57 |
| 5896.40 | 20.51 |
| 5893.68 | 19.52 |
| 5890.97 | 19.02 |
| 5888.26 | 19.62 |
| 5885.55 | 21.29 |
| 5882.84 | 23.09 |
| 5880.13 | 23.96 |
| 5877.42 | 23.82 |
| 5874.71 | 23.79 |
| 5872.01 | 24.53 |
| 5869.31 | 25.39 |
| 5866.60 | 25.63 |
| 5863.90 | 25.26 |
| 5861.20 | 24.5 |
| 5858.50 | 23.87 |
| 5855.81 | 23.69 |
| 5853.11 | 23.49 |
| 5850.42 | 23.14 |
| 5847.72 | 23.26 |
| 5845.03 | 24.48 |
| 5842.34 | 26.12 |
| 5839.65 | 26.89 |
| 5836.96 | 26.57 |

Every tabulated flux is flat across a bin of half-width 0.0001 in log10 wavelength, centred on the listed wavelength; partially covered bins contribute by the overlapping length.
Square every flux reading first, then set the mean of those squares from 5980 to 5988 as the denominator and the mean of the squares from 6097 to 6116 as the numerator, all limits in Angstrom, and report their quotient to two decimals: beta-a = 0.99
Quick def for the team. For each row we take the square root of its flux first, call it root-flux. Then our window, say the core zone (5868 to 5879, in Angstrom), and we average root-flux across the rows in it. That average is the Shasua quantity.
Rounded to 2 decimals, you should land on 4.94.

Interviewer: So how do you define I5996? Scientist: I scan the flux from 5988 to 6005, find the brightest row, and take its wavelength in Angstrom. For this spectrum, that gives 5997.73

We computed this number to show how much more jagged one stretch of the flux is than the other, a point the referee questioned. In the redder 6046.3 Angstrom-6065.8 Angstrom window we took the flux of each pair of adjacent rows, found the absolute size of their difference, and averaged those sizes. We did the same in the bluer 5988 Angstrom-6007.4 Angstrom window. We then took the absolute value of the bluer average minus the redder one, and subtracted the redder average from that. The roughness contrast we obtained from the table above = 0.25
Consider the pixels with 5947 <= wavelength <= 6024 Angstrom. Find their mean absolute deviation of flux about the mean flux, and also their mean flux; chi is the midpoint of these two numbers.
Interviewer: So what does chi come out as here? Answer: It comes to 12.9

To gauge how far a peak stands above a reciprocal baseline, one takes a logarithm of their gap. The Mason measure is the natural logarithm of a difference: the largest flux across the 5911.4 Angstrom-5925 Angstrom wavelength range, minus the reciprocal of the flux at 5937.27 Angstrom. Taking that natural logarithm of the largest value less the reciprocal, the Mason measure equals 3.25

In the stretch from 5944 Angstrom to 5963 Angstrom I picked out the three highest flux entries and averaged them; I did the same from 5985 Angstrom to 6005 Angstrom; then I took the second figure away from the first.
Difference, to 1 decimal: -1.1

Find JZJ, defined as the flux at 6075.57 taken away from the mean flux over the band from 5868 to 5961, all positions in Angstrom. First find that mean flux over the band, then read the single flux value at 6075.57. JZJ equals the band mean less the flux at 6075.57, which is -1.4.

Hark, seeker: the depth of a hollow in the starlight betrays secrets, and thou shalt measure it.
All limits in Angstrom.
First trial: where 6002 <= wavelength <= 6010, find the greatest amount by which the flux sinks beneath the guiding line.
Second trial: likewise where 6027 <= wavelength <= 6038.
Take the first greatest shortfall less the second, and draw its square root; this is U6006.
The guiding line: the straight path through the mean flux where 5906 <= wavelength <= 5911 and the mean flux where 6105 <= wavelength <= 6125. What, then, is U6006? 1.09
